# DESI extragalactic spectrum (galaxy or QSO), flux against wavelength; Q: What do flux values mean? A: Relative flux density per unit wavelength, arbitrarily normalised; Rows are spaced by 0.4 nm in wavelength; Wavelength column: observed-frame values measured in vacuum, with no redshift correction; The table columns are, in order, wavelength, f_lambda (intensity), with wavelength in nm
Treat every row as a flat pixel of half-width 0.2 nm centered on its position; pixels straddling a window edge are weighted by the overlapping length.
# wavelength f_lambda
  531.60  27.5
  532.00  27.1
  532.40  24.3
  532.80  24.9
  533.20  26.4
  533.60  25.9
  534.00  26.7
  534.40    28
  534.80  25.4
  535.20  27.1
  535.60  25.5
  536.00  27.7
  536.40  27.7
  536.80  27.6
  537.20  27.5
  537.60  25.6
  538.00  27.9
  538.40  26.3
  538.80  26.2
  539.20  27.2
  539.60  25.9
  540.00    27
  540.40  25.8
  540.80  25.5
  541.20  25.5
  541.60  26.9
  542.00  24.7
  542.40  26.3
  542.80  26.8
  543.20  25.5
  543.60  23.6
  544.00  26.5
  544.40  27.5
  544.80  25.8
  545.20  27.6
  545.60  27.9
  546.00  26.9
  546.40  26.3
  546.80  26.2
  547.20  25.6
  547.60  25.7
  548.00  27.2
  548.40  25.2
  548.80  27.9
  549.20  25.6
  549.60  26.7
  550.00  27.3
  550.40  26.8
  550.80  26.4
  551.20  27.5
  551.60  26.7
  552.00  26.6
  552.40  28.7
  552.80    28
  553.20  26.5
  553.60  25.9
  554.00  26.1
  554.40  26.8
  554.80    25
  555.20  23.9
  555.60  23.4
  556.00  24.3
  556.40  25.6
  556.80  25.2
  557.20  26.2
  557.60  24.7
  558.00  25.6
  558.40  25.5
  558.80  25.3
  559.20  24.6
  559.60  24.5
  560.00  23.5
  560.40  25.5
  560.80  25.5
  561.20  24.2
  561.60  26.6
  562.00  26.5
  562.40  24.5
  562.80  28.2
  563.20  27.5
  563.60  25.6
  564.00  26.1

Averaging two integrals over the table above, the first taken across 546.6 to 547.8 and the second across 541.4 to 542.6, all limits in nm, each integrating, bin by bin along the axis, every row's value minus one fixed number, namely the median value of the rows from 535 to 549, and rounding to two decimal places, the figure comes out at -0.48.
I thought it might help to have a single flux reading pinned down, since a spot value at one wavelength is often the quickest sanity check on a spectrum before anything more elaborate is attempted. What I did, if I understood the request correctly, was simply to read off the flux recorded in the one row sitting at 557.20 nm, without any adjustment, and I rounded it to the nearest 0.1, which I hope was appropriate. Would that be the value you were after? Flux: 26.2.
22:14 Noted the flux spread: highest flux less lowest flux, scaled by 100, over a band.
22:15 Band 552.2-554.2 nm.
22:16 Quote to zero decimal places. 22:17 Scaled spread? 280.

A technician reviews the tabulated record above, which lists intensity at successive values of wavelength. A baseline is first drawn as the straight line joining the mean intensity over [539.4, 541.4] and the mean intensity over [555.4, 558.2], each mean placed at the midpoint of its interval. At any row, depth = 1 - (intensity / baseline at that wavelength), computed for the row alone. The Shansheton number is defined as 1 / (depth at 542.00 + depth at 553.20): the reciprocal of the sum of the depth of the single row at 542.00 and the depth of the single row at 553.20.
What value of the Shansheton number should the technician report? -145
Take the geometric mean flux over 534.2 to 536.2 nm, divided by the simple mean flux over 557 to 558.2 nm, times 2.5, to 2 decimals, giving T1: 2.62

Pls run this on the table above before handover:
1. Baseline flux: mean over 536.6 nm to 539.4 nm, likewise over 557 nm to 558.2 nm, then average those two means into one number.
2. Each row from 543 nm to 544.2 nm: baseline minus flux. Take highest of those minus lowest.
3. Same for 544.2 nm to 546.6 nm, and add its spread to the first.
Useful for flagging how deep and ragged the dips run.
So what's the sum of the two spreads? 5.00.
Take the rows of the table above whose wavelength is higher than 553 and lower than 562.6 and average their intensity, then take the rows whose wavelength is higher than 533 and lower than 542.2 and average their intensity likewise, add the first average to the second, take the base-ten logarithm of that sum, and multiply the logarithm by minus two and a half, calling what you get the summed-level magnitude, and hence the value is -4.28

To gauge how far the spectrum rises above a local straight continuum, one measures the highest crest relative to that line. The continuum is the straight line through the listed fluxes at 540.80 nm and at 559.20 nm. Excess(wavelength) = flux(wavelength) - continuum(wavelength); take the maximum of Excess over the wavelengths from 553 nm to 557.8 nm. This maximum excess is 2.0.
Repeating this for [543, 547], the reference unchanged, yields 2.6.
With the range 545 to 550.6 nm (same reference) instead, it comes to 2.8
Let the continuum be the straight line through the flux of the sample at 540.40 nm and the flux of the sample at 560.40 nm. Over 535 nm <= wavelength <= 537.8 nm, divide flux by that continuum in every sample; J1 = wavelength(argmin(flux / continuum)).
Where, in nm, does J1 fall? 535.60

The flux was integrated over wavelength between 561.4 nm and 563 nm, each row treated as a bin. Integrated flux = 42.3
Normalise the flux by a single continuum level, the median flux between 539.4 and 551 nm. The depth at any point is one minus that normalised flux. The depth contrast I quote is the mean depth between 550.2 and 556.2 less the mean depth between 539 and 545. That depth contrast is -0.01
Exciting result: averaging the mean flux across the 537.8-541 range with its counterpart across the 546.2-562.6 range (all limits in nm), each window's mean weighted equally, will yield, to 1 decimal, 26.2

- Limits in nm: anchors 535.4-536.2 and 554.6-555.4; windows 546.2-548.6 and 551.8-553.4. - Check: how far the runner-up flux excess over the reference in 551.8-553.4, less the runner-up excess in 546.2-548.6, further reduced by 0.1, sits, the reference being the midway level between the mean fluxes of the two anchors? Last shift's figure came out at 1.6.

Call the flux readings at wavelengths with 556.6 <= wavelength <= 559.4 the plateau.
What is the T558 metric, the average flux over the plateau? 25.3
